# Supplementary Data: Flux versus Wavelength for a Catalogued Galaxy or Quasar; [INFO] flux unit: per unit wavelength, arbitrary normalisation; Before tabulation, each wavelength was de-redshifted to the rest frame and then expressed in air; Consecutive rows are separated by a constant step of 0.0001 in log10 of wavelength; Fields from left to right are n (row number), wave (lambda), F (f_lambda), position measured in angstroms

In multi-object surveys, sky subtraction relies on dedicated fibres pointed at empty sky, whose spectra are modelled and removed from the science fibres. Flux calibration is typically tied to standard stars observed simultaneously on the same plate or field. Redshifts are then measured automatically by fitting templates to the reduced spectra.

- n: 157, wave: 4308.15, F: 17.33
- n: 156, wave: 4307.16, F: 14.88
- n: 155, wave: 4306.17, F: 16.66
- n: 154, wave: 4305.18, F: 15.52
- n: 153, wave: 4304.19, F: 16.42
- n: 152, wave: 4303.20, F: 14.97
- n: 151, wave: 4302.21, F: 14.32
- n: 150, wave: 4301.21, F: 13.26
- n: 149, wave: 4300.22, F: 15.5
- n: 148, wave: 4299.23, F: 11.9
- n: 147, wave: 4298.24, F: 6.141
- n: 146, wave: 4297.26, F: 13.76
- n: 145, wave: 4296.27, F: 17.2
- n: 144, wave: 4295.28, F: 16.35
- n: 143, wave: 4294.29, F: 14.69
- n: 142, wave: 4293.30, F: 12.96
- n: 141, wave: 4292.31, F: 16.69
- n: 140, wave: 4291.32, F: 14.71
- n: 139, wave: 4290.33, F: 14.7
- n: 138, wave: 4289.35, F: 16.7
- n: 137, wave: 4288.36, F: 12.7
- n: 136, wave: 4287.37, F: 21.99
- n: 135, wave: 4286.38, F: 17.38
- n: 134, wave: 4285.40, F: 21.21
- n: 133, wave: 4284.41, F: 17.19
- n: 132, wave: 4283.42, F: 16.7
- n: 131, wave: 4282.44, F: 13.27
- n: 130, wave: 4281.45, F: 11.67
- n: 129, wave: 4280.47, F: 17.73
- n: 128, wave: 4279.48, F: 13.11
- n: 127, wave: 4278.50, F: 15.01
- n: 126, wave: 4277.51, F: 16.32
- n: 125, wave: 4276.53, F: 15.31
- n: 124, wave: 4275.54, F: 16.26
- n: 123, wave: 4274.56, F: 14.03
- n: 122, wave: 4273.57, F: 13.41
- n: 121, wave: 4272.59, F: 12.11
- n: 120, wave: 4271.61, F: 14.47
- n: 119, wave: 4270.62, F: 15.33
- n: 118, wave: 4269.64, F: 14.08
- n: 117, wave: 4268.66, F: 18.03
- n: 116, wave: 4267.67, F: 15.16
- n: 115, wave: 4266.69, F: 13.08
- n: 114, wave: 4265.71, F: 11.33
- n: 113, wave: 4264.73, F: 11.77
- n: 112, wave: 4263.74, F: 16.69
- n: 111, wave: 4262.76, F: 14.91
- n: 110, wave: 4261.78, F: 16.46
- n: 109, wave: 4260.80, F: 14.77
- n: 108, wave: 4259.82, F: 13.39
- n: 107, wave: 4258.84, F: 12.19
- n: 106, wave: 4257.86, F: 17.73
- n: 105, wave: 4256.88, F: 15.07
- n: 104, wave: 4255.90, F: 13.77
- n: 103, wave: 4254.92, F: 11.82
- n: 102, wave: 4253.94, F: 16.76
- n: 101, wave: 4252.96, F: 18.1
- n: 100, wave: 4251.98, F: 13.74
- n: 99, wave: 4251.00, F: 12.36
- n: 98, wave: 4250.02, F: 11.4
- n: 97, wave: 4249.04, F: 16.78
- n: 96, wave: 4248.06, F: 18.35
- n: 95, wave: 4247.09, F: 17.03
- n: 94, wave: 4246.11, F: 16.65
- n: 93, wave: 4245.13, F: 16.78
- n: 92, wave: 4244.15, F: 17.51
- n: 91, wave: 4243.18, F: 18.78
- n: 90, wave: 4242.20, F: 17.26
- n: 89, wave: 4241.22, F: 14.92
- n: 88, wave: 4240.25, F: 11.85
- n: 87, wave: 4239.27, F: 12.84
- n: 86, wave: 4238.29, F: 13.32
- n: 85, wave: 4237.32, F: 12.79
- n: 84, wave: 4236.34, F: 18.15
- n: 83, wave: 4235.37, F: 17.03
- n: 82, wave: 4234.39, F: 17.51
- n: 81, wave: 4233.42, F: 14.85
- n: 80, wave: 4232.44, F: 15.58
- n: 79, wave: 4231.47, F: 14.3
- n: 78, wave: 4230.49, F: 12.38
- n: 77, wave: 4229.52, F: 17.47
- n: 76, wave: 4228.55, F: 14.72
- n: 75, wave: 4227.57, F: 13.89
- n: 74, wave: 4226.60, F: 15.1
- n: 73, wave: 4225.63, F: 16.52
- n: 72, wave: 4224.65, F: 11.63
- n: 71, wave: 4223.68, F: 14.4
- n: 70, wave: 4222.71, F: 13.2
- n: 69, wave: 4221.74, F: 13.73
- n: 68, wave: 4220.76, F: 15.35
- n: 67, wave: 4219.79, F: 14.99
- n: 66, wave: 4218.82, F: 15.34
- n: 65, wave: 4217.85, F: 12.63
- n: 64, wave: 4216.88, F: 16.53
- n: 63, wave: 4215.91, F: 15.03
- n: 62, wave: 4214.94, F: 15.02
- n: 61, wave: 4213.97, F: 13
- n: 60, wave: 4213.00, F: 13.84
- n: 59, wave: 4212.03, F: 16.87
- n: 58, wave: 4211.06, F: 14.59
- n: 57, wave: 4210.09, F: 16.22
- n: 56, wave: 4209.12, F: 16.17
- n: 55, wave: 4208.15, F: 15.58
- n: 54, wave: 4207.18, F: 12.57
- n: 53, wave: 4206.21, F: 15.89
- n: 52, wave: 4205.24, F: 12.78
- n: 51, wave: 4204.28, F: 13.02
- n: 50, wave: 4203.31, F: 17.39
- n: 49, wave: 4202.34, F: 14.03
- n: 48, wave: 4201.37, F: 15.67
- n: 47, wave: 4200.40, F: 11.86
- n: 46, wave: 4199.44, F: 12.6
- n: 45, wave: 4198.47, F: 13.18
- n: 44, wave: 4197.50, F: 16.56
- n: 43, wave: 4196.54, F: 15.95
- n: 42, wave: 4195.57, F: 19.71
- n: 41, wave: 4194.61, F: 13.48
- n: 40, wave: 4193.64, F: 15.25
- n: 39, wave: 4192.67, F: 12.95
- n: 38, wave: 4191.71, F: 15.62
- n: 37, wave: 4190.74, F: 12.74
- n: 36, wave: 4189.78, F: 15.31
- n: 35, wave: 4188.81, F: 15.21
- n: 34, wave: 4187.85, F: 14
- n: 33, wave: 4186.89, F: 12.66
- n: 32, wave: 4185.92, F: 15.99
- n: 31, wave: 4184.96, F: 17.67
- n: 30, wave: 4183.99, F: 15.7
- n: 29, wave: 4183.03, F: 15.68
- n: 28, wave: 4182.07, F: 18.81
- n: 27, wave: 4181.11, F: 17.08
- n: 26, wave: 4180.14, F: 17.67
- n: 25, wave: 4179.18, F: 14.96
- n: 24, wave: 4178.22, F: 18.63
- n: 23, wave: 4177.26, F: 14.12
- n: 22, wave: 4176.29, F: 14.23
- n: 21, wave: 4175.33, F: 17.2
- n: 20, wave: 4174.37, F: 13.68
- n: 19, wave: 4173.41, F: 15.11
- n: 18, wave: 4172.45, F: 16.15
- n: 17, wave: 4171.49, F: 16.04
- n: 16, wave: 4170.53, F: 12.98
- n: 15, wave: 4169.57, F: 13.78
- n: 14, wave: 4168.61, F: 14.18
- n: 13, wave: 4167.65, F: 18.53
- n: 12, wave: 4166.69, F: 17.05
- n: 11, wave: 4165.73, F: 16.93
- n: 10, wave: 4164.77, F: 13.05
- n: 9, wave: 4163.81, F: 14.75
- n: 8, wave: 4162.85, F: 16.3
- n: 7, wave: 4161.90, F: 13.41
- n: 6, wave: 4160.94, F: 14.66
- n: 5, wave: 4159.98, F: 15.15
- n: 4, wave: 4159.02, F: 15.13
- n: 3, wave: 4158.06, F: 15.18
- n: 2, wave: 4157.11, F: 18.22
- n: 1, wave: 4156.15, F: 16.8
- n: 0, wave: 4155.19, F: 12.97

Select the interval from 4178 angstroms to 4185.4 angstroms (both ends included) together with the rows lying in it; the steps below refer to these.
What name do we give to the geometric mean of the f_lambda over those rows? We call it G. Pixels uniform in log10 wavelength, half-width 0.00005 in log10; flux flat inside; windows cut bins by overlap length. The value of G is 17.0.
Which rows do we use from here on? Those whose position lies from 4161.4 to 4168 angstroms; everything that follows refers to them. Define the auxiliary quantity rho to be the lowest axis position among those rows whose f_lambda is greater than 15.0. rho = 4162.85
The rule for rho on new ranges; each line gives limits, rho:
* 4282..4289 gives 4283.42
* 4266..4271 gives 4267.67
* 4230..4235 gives 4232.44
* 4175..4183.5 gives 4175.33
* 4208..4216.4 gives 4208.15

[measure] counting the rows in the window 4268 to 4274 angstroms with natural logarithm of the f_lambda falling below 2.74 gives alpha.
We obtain 5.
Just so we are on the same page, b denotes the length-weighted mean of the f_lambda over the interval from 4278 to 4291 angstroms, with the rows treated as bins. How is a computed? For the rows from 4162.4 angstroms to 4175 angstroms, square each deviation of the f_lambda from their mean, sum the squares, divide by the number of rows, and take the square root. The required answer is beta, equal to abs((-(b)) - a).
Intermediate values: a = 1.65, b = 16.1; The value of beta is 17.7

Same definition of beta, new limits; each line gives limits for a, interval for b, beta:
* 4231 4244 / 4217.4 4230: 16.7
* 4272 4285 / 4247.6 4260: 16.7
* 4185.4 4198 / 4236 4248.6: 17.7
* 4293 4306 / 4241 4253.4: 18.8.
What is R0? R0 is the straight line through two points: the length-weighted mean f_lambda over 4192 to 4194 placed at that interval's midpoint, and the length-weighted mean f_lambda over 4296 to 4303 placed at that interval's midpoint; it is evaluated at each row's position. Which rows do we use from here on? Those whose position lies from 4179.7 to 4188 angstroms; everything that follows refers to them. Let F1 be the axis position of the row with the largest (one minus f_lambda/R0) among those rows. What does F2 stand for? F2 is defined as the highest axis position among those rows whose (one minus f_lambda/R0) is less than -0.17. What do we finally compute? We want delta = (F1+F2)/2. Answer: 4185.9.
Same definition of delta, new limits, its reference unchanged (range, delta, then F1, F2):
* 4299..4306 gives 4302.2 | 4299.23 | 4305.18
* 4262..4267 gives 4264.7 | 4265.71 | 4263.74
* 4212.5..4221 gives 4217.4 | 4217.85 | 4216.88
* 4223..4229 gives 4225.1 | 4224.65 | 4225.63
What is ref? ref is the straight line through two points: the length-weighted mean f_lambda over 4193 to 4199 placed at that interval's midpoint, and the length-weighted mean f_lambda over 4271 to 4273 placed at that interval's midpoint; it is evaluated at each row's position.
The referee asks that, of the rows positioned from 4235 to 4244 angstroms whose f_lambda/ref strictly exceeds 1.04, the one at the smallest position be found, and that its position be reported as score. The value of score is 4235.37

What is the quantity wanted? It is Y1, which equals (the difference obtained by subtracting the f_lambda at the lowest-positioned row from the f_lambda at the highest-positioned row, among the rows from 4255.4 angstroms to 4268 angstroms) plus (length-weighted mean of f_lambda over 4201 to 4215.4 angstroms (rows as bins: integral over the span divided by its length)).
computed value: 16.2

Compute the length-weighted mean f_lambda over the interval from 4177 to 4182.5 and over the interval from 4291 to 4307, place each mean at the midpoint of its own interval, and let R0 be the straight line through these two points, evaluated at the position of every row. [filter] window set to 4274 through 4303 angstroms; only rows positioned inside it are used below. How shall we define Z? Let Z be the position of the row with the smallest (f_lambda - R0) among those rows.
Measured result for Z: 4298.24 angstroms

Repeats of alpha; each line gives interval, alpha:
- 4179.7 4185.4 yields 0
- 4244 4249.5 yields 0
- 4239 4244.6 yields 3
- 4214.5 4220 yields 5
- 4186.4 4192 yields 5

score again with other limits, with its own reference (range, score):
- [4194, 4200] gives 4195.57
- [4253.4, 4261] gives 4253.94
